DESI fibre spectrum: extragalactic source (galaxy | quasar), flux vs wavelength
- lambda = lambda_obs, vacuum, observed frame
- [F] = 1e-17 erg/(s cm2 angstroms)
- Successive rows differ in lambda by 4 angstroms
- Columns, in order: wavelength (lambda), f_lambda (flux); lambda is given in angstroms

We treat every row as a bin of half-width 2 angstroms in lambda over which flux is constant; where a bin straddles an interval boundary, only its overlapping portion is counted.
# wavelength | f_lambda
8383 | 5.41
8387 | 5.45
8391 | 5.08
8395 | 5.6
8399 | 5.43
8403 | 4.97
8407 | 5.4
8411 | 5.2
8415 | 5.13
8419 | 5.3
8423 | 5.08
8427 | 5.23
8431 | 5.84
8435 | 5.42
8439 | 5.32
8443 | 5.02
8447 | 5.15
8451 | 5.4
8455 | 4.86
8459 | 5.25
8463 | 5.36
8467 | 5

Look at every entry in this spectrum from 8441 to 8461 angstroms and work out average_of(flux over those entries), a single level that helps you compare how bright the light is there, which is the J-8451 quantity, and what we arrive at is 5.14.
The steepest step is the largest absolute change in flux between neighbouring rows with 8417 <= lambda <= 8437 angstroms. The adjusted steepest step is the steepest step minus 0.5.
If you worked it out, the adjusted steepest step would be 0.11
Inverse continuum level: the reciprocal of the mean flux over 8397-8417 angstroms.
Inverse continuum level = 0.191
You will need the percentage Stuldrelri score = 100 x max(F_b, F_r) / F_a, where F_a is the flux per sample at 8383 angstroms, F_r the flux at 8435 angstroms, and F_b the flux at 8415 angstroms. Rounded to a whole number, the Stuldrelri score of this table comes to 100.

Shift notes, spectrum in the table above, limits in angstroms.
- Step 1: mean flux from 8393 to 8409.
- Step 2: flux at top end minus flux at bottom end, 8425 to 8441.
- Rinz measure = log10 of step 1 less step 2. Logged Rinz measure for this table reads 0.721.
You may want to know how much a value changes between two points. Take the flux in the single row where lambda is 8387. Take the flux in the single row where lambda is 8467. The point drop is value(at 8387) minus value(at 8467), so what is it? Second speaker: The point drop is 0.45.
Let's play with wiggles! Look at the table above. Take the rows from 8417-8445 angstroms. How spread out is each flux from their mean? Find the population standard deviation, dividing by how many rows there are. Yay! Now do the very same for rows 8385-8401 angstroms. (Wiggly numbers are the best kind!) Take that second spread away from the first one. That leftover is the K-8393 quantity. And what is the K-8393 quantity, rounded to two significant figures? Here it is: 0.059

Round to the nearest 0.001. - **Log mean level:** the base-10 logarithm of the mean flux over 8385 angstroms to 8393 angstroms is 0.721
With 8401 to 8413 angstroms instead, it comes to 0.715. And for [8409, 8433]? 0.724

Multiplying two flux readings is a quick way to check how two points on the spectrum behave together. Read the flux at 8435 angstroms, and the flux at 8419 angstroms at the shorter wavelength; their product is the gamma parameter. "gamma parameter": 28.7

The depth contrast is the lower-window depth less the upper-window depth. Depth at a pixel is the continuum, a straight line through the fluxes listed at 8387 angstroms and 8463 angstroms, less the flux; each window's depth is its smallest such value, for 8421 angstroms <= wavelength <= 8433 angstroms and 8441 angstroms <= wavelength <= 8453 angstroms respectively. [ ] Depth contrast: -0.42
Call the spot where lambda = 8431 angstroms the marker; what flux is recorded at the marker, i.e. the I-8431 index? 5.84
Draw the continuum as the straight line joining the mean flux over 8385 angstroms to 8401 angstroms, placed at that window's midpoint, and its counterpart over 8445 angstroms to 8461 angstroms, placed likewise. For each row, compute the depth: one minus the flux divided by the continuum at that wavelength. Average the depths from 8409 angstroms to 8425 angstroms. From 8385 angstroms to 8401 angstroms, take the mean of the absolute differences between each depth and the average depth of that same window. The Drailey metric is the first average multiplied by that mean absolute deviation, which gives 0.0007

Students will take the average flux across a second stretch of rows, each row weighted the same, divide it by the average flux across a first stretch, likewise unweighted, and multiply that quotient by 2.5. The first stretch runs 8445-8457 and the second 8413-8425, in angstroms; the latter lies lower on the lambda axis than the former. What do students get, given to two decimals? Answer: 2.52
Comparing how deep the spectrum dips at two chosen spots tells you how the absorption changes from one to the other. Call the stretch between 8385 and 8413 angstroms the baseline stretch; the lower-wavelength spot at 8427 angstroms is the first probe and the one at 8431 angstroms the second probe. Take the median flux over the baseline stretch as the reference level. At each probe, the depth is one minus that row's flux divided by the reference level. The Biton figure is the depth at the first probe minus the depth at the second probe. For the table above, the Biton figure 0.11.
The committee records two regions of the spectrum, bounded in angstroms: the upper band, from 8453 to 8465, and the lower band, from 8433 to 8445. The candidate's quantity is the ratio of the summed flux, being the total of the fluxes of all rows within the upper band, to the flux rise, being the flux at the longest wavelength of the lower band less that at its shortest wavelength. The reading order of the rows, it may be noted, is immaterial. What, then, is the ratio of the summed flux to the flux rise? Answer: -39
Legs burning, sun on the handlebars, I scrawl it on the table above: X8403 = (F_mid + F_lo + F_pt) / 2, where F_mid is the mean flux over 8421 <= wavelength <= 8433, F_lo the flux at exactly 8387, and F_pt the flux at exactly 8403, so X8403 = 7.90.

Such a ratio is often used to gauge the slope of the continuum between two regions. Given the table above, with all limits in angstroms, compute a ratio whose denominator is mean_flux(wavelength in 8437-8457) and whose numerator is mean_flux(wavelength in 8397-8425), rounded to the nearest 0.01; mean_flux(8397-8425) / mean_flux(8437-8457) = 1.01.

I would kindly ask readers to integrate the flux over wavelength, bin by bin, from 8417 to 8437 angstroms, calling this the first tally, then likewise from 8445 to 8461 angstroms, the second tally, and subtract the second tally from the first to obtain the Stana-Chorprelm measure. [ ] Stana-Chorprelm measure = 25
